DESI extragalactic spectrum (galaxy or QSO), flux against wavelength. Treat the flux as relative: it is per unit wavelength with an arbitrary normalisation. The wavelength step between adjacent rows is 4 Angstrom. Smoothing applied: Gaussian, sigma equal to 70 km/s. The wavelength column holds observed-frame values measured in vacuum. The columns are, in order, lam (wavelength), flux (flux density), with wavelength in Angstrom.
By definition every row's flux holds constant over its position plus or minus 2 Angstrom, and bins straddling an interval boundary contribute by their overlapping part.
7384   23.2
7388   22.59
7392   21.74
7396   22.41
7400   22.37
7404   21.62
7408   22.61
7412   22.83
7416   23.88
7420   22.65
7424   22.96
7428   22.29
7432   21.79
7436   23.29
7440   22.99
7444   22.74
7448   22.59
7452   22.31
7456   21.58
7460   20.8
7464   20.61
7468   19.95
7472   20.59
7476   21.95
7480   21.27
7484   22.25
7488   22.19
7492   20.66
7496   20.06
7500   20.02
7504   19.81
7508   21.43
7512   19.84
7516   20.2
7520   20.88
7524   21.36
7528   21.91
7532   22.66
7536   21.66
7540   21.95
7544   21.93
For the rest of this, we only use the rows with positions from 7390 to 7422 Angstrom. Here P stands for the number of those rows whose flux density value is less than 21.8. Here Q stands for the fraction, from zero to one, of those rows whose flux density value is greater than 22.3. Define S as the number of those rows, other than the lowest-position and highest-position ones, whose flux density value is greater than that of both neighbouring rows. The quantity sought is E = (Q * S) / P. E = 0.75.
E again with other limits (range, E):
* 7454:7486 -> 0.00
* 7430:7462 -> 0.21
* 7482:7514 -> 0.00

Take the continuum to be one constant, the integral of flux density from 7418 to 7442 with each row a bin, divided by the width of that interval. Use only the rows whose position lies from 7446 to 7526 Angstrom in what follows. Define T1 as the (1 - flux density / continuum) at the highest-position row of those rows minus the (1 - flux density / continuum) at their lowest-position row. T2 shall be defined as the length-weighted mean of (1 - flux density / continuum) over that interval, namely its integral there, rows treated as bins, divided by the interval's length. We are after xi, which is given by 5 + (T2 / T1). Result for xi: 6.3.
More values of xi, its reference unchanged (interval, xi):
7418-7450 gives 5.0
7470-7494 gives -11.8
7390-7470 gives 5.3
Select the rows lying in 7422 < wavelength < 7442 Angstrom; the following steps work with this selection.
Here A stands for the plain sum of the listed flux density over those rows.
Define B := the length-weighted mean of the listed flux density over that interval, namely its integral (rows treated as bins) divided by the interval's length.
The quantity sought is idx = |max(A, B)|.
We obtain 113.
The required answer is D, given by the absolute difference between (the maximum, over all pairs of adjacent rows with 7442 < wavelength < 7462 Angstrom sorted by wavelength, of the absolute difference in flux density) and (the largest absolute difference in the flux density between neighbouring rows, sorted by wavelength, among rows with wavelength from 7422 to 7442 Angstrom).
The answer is 0.72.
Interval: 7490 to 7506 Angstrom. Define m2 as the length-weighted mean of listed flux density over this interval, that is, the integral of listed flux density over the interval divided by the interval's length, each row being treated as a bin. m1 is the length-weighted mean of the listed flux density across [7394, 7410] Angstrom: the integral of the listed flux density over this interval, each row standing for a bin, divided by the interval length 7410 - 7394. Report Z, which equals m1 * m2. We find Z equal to 448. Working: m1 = 22.3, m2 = 20.1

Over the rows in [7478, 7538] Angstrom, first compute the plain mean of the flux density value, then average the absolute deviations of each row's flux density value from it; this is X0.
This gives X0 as 0.81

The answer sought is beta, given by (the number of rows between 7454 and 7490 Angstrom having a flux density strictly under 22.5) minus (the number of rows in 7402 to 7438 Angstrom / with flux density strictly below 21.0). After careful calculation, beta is 9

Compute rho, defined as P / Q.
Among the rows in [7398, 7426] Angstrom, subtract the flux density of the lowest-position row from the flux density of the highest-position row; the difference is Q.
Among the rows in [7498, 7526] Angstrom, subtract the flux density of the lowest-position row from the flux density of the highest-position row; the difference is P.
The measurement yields 2.3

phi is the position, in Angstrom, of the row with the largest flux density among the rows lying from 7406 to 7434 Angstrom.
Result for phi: 7416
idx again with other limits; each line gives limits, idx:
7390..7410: 111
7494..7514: 101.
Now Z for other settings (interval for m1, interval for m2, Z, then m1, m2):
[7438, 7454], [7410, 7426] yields 523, 22.7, 23.1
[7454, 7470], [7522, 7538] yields 454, 20.7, 21.9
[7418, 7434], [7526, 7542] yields 494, 22.4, 22.0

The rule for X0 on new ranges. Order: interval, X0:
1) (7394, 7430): 0.40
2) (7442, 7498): 0.83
